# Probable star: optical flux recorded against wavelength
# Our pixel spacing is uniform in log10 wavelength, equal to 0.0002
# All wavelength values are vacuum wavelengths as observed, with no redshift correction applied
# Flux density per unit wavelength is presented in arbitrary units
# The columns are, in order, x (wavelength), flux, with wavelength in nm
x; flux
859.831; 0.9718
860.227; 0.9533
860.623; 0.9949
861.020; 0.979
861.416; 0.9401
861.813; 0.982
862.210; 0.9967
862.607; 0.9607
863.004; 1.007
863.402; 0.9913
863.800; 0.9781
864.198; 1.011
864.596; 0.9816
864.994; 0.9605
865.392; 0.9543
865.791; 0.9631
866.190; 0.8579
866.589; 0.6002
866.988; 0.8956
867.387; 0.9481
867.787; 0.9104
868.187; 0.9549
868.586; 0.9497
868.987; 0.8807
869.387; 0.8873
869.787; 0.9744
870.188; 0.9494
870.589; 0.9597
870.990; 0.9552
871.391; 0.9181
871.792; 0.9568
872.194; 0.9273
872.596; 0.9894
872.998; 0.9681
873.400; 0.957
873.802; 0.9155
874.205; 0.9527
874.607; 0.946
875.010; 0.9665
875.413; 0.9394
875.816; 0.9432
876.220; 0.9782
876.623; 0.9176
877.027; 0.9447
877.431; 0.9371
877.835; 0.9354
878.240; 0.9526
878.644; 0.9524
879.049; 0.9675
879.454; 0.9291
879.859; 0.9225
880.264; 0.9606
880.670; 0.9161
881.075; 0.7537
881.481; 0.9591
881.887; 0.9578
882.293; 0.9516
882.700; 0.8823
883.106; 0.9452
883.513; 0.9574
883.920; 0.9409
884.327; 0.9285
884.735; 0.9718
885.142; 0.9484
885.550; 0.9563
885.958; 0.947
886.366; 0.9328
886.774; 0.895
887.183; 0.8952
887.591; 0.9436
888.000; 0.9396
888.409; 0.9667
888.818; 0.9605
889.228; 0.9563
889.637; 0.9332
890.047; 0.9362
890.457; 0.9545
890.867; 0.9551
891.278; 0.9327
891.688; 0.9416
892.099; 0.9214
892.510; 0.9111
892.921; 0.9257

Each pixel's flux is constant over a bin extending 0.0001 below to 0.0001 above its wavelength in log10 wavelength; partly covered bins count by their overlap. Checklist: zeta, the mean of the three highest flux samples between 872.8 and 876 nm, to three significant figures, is 0.964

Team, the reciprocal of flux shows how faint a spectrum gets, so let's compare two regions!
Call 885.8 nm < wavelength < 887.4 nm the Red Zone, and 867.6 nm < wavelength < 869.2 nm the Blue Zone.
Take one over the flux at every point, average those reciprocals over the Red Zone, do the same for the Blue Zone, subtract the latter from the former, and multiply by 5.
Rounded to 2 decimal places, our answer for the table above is 0.04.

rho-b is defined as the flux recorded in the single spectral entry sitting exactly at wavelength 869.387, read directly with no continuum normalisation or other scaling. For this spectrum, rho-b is 0.8873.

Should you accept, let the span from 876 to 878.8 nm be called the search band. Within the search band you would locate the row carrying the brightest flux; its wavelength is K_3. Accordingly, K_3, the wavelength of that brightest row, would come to 876.220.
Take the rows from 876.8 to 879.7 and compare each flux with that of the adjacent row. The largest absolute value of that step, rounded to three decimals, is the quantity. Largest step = 0.038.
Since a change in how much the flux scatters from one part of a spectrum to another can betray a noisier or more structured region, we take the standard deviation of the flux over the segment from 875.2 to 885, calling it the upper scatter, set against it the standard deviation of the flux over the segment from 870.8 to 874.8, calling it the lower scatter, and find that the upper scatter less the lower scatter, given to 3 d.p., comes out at 0.021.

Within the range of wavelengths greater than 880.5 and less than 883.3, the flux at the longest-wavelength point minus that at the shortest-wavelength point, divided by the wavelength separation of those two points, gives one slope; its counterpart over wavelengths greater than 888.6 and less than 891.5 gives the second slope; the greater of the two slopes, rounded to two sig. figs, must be 0.012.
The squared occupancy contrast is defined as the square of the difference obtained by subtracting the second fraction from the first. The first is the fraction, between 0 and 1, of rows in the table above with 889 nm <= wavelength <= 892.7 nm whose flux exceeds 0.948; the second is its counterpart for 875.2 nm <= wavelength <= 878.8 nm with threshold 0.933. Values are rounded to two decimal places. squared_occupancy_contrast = 0.31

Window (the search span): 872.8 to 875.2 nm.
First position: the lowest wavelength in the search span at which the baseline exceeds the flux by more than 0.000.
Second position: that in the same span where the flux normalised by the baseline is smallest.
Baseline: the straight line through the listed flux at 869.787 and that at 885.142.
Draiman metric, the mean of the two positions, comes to 873.40 nm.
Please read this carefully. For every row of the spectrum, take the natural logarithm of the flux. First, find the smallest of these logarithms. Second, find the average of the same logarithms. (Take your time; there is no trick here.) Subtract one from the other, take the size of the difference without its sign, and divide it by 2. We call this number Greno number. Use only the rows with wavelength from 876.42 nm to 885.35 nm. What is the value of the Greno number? 0.11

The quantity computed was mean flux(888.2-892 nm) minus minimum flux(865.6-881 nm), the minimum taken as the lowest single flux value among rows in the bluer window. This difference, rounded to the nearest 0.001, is 0.348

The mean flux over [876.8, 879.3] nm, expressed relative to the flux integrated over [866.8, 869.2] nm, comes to 0.428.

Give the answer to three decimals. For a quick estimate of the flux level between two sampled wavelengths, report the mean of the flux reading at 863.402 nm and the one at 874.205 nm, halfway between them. 0.972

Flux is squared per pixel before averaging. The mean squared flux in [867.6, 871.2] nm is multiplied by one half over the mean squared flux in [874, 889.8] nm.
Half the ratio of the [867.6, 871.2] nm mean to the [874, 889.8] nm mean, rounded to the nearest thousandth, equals 0.497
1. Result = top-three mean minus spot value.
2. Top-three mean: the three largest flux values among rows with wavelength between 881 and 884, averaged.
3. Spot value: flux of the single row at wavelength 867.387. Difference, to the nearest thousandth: 0.010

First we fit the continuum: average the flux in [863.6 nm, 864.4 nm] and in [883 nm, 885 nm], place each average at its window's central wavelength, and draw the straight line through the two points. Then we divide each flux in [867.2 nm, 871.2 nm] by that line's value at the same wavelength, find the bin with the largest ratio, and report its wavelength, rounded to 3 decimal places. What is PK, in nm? 869.787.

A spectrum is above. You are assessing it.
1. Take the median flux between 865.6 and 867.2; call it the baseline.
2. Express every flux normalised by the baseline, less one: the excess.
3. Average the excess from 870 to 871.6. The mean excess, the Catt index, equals 0.079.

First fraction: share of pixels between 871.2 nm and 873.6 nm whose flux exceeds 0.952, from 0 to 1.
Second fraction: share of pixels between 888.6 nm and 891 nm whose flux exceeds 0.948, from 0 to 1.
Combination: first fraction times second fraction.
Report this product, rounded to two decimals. 0.44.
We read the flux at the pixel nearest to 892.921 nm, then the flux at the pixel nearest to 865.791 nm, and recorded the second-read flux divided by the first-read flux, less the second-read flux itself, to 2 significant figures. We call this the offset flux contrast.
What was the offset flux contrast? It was 0.077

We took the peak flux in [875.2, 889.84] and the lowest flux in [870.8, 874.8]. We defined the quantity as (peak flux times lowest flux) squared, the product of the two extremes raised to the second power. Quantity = 0.80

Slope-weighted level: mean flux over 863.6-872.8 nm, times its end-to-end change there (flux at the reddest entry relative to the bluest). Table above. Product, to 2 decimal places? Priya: 0.01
